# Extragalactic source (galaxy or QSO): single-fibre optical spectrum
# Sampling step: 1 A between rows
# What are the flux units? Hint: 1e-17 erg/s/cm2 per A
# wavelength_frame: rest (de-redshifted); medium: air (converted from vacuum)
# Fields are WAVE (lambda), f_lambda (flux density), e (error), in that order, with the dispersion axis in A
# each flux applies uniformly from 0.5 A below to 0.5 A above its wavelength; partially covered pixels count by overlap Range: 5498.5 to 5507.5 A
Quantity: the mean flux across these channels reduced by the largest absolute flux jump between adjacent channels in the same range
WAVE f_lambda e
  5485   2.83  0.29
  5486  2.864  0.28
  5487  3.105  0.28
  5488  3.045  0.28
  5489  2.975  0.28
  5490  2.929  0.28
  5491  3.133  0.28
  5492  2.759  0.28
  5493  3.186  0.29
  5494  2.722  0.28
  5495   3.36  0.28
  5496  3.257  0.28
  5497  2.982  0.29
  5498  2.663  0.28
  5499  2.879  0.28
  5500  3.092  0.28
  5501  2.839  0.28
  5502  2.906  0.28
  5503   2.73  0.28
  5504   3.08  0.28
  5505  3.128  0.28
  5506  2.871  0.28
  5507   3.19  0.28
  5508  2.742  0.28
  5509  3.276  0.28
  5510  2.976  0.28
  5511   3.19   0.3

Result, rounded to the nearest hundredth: 2.62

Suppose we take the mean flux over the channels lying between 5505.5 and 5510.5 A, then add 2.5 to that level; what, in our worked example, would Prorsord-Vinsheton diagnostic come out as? 5.51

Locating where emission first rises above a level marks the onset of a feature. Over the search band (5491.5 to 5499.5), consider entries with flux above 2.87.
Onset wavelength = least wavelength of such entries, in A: 5493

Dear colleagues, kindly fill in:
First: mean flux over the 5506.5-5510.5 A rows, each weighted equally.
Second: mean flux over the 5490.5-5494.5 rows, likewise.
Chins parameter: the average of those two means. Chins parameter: 3.00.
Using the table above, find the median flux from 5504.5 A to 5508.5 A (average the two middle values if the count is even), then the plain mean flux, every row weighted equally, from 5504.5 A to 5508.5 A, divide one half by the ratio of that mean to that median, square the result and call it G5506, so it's 0.253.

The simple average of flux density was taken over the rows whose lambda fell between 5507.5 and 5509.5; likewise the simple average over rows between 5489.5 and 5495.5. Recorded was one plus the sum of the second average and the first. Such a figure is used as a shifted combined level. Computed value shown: 7.02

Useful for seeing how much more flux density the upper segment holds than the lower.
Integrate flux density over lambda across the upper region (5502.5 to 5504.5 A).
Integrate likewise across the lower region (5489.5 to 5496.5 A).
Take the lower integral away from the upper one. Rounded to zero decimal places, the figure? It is -16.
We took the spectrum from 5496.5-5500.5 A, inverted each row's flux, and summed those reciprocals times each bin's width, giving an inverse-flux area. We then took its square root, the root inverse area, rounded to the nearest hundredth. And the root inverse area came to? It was 1.18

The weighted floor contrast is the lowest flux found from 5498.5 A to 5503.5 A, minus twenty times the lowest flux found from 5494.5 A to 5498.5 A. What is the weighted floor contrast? -50.5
